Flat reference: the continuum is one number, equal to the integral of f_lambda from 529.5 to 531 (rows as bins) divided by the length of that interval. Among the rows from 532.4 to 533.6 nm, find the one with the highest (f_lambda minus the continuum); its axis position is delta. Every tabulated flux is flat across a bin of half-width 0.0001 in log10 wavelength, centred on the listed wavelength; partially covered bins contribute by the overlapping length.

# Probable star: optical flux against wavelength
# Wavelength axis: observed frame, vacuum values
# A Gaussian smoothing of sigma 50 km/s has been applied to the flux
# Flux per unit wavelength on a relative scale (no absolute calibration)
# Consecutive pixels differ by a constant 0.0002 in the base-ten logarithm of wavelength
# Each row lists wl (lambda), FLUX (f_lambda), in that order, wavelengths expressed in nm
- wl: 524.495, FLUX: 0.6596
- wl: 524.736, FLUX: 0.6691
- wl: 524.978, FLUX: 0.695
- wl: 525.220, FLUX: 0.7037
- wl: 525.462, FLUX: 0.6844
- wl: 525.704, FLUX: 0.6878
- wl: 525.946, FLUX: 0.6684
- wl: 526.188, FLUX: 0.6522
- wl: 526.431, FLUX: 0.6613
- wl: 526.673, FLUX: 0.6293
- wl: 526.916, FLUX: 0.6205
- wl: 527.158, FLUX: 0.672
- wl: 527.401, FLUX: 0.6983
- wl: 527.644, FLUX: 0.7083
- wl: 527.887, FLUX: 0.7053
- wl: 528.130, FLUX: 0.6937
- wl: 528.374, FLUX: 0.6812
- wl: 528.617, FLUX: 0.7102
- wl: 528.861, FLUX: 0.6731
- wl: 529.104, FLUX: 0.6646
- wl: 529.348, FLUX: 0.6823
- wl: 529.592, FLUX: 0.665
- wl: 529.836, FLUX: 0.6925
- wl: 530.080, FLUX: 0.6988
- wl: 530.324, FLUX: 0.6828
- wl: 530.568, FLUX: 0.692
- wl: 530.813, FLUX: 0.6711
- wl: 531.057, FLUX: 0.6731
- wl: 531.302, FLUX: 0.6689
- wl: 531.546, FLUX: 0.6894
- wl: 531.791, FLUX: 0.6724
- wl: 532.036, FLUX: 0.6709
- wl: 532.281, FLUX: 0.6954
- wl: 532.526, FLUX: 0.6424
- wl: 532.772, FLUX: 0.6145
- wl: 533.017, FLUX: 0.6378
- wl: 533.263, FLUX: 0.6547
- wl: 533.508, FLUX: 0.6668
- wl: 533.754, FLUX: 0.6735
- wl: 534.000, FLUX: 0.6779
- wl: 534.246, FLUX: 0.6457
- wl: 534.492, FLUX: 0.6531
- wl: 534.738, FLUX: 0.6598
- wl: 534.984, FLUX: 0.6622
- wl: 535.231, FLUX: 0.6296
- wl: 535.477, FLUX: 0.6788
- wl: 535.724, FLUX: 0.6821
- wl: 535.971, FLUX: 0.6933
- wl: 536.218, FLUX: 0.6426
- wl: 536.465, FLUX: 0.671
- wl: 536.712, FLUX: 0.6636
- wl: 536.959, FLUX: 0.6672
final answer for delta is 533.508 nm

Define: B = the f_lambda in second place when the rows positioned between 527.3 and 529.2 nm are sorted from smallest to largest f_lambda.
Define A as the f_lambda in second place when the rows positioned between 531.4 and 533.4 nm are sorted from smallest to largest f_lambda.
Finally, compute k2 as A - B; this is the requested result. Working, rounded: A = 0.6378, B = 0.6731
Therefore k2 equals -0.035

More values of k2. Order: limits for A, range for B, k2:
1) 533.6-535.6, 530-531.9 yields -0.025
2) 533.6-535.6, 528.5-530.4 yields -0.019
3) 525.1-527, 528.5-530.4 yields -0.036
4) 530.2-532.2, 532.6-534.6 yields 0.033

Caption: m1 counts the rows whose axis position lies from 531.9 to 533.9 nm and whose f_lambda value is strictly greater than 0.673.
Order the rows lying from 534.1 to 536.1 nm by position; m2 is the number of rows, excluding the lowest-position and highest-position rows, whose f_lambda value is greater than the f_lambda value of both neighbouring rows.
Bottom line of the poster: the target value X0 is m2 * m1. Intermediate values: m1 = 2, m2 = 1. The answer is 2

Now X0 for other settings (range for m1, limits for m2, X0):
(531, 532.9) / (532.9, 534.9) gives 3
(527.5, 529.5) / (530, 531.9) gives 21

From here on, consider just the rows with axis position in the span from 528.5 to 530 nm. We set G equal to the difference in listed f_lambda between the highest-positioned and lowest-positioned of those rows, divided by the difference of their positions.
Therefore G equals -0.015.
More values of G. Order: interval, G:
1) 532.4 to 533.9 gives 0.025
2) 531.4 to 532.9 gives -0.061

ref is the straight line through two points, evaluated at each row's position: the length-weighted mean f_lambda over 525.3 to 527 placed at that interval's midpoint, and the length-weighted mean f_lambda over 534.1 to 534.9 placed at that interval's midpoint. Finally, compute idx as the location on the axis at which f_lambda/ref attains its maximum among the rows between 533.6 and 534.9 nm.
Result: 534.000 nm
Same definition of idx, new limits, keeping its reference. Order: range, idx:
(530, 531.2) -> 530.080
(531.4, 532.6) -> 532.281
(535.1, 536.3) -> 535.971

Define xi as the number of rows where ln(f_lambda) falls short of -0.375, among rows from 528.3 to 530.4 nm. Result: 6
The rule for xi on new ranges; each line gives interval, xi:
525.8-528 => 6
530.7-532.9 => 7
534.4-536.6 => 8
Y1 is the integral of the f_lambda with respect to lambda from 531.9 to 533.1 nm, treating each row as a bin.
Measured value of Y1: 0.8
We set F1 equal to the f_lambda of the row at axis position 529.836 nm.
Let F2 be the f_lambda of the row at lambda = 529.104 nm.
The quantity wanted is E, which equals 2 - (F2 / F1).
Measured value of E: 1.04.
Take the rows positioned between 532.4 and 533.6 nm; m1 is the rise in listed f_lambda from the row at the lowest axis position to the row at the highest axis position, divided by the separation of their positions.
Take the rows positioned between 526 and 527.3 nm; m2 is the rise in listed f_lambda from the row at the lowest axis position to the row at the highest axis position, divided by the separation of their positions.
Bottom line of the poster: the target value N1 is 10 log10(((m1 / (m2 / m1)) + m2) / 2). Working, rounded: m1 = 0.025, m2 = 0.02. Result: -16.0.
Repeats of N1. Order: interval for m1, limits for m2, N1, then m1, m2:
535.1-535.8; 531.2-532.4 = -6.5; 0.106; 0.03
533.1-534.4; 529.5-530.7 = -18.1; -0.009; 0.03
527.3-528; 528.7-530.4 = -17.2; 0.014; 0.01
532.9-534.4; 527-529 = -14.9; 0.006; 0.00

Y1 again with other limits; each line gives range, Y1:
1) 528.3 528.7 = 0.3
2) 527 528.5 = 1.0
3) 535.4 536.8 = 0.9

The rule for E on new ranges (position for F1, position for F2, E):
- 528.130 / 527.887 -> 0.98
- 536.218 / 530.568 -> 0.92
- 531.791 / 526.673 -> 1.06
